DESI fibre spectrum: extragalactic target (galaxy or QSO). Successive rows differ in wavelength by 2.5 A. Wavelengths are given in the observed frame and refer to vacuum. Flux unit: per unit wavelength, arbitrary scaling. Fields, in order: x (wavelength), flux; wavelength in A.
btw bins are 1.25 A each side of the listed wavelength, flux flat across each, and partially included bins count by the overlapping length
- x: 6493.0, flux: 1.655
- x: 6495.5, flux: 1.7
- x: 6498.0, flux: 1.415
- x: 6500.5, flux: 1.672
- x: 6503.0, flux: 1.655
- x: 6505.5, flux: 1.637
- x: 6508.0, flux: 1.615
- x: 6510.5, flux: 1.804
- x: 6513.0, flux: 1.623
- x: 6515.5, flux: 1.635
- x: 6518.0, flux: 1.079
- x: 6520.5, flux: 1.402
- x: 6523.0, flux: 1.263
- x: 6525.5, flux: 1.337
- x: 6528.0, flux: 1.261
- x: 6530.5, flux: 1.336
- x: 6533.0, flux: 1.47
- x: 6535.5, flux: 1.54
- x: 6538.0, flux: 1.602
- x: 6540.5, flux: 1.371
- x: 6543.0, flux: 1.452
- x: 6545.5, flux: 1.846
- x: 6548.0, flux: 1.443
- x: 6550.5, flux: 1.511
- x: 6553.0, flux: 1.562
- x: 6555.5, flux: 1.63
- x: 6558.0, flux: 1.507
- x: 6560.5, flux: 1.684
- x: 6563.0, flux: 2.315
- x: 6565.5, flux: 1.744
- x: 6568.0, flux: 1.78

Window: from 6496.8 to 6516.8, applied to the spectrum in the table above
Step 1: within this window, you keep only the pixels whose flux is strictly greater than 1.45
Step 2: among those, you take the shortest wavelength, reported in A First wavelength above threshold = 6500.5 A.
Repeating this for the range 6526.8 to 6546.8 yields 6533.0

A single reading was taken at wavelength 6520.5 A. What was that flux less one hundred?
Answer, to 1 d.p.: -98.6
